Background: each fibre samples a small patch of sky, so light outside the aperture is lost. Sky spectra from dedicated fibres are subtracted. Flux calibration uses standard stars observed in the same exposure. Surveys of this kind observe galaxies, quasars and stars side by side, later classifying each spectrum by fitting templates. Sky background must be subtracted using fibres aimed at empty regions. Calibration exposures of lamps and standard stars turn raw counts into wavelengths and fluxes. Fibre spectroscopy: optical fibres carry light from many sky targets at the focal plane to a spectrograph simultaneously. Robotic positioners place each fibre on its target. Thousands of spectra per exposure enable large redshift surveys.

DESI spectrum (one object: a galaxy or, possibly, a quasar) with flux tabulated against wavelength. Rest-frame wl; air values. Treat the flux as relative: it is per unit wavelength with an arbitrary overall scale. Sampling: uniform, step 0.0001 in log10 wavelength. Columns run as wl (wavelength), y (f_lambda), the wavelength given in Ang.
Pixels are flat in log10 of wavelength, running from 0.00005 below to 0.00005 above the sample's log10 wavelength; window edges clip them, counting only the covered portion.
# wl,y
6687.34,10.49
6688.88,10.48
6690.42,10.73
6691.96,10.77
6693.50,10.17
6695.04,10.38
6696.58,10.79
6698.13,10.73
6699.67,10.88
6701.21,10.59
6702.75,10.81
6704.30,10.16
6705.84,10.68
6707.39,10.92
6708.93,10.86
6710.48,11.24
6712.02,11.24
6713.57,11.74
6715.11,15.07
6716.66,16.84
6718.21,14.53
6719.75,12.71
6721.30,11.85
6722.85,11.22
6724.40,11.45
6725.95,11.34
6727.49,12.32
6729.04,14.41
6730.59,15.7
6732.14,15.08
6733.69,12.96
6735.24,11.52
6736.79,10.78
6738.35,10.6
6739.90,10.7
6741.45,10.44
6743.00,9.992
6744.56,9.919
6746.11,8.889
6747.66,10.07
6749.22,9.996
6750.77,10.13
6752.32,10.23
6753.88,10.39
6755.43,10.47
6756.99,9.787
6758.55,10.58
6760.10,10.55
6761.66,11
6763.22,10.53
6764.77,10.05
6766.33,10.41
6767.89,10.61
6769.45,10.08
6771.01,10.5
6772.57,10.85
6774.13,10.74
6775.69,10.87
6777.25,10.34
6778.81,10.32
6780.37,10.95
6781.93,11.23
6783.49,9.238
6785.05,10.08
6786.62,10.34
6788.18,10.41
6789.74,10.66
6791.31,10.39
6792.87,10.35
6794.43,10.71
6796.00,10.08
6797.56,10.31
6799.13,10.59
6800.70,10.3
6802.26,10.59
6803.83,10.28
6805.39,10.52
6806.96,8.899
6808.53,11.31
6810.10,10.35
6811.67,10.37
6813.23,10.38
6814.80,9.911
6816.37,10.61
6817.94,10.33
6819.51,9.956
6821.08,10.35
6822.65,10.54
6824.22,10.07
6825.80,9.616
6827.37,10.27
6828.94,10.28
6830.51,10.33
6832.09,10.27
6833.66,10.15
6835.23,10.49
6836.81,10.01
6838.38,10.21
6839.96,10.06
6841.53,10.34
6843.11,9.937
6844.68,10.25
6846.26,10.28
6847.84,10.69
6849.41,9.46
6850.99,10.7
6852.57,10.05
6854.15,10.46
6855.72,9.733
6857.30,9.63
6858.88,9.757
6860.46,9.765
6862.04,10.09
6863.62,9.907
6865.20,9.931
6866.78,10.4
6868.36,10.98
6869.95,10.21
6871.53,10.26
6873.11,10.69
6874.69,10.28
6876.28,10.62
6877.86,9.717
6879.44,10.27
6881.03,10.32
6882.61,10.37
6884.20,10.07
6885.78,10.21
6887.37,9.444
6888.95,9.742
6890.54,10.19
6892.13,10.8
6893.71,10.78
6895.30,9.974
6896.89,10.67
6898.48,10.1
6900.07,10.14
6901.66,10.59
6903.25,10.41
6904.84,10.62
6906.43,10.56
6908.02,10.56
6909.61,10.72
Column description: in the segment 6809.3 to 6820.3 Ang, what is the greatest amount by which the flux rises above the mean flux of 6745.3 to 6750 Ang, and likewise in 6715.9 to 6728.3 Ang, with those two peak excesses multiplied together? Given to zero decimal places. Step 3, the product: 7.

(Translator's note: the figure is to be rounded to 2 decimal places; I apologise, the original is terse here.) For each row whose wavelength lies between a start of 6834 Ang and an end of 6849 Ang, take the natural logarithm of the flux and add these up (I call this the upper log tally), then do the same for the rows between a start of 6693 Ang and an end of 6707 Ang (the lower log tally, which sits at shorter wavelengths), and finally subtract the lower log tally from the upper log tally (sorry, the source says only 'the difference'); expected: -0.28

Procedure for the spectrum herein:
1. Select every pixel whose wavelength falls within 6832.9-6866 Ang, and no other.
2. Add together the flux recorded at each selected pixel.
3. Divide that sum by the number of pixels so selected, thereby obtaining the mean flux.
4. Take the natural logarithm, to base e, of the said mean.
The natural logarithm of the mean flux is 2.312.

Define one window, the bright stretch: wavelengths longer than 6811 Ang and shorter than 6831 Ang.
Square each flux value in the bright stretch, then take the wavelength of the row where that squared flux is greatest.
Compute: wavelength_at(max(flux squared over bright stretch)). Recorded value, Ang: 6816.37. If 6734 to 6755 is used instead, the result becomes 6735.24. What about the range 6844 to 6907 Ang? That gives 6868.36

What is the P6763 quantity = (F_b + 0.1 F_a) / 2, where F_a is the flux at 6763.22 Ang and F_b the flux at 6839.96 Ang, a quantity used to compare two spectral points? 5.56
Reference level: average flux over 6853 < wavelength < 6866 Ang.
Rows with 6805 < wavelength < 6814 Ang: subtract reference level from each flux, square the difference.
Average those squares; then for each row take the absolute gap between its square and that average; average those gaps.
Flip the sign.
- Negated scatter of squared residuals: -0.55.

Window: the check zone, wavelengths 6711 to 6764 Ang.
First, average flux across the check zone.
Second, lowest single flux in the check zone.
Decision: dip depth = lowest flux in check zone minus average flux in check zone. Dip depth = -2.7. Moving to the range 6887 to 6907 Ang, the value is -0.9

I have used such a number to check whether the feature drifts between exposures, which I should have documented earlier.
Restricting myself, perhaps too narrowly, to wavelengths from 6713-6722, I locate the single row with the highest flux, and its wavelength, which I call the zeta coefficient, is 6716.66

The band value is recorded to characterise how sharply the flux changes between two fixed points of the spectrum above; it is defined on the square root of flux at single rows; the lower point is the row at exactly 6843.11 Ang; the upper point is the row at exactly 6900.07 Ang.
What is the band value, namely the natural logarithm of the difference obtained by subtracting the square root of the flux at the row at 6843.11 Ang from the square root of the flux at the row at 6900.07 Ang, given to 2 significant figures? -3.4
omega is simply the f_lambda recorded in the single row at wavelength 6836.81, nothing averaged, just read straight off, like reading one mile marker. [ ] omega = 10.01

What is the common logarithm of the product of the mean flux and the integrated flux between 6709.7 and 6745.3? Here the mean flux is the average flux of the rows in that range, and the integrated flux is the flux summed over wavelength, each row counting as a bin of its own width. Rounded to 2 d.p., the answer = 3.73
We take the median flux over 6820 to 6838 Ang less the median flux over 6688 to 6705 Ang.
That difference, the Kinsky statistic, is -0.46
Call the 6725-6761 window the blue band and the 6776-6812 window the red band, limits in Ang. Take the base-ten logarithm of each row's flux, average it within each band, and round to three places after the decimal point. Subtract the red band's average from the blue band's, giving 0.028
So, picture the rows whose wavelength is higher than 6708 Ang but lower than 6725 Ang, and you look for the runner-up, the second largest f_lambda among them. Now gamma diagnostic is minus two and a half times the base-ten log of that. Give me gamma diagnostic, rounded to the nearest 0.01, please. -2.95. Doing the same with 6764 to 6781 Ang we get -2.59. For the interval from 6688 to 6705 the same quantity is -2.58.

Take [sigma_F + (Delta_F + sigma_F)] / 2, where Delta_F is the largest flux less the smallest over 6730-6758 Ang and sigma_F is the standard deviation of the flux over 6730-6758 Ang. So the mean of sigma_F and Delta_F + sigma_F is 5.2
